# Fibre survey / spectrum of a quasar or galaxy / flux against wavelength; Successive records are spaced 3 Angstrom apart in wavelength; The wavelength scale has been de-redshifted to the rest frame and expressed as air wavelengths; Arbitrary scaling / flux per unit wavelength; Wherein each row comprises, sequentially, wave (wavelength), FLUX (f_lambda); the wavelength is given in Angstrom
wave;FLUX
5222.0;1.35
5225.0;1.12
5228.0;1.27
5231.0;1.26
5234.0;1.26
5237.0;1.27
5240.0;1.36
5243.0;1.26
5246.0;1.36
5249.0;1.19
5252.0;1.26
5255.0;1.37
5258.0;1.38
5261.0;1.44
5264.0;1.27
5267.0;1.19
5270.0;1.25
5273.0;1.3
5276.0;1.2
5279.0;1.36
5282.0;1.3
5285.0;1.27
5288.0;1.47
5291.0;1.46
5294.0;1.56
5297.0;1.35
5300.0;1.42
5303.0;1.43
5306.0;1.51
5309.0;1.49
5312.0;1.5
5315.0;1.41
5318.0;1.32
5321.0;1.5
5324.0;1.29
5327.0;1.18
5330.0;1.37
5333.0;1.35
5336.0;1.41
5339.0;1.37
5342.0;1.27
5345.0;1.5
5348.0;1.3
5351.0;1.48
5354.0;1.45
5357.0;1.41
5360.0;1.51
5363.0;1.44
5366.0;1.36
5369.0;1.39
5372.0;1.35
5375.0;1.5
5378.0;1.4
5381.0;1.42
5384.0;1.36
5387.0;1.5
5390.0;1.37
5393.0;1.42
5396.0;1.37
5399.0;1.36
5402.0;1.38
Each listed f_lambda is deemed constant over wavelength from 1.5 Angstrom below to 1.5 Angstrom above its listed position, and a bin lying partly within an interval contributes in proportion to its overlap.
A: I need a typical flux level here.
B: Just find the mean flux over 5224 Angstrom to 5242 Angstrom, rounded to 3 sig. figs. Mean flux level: 1.26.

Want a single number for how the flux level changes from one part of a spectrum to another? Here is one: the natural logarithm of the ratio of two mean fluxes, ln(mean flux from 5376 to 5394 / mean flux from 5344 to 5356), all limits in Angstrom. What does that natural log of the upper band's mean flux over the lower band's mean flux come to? -0.01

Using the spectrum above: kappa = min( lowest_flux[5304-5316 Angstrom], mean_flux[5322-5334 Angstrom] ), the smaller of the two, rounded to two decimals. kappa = 1.30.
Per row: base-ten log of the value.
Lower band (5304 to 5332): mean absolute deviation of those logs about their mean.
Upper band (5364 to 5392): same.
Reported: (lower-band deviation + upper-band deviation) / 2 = 0.0219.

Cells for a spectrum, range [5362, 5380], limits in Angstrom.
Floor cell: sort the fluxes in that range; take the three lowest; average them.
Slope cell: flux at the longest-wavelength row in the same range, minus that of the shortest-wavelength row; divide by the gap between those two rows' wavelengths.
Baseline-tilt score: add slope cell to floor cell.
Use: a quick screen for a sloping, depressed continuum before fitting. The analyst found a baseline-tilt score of 1.36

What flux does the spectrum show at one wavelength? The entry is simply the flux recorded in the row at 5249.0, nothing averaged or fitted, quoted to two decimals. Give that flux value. 1.19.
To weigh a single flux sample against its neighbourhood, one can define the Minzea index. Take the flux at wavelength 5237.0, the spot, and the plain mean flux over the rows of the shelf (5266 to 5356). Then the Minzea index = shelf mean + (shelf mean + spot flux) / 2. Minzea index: 2.70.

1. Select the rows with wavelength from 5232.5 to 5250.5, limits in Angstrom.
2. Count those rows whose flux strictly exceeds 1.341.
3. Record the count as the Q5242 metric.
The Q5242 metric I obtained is 2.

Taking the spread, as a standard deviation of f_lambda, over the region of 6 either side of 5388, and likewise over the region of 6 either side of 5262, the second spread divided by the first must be 1.7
